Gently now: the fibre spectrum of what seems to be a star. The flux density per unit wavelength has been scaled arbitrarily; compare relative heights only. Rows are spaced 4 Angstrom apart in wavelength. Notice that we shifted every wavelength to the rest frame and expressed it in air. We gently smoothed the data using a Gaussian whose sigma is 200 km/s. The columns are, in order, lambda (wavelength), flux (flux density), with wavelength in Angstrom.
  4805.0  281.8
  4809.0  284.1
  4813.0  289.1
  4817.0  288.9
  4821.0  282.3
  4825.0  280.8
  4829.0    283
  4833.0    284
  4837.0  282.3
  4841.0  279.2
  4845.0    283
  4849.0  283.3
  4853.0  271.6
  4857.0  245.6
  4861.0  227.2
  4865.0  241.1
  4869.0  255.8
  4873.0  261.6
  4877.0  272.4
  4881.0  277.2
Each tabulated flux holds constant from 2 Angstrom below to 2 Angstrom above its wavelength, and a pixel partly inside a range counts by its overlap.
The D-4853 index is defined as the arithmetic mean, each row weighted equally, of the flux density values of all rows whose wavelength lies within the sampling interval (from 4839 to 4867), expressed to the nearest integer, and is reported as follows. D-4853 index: 262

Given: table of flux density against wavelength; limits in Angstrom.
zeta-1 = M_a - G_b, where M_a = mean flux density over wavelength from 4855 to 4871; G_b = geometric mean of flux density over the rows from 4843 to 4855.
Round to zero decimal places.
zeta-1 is -37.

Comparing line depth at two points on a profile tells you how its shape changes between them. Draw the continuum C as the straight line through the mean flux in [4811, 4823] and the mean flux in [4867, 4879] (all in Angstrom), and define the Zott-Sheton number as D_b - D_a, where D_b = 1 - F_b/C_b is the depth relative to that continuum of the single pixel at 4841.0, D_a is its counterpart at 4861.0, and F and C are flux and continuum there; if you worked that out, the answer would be -0.162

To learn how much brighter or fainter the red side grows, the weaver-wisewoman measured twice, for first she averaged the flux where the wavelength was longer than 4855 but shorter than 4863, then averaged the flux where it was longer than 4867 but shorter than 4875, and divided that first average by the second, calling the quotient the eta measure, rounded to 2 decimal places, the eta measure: 0.91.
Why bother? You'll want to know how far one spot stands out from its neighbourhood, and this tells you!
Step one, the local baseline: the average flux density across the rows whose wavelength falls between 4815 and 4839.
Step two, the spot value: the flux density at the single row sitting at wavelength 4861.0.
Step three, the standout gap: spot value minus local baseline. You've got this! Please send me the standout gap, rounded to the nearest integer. -56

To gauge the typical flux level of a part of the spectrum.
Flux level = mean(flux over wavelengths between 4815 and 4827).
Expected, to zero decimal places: 284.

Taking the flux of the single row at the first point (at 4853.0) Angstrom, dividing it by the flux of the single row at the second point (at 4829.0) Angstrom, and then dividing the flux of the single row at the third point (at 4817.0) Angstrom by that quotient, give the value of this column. 301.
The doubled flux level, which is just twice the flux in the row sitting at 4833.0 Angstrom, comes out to 568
